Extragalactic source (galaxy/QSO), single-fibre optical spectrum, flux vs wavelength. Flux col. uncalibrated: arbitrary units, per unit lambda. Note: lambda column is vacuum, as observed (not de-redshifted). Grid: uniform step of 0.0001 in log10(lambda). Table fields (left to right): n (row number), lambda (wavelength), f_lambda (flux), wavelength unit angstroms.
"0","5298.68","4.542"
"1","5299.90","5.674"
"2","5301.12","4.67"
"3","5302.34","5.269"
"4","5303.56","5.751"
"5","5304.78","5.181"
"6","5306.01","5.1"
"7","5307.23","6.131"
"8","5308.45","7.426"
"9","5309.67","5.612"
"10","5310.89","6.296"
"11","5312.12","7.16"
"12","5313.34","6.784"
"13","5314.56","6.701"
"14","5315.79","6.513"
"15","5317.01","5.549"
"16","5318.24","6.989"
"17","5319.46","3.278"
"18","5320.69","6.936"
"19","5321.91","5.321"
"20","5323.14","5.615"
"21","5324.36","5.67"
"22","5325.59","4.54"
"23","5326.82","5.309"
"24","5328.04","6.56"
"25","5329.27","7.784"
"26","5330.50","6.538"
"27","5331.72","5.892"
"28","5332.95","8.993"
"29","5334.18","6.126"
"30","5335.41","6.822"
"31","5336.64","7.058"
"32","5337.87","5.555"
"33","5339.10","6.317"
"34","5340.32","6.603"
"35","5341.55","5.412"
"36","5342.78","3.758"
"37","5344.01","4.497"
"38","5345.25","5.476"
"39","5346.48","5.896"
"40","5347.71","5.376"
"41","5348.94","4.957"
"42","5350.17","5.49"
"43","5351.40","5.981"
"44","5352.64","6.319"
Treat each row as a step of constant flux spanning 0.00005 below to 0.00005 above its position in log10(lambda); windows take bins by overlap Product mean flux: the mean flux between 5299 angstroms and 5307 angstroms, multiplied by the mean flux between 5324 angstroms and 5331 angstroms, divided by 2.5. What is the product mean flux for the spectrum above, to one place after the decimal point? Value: 12.8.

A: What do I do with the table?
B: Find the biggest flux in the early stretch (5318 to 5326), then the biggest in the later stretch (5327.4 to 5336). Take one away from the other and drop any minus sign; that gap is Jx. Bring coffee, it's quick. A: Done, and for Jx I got 2.0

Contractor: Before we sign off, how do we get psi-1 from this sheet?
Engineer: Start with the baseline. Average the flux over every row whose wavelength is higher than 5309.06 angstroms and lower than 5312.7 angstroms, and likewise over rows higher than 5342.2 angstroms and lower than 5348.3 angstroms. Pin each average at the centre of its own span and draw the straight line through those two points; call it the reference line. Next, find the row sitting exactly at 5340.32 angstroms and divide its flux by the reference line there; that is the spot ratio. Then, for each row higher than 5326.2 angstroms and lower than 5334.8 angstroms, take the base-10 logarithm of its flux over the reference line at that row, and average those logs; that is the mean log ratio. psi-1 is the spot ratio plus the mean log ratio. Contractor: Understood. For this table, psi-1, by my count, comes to 1.35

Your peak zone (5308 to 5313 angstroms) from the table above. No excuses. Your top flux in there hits 7.426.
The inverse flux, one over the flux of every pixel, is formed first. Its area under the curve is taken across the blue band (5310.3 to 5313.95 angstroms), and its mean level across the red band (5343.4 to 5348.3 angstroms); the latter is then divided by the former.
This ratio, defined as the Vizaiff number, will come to 0.35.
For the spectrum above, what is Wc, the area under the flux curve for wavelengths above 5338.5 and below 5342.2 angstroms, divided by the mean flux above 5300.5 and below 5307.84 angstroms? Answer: 4.2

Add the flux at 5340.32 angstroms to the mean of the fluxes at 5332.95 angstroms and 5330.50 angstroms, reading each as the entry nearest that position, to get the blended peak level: 14.4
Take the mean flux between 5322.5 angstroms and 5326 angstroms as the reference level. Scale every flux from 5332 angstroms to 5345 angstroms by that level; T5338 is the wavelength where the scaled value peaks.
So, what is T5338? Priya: 5332.95 angstroms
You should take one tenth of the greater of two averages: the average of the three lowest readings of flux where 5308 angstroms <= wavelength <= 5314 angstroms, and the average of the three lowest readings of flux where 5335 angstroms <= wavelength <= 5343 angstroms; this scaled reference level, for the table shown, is 0.623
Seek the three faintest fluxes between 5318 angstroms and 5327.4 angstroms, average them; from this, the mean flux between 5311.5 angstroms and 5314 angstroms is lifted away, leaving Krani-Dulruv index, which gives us -2.6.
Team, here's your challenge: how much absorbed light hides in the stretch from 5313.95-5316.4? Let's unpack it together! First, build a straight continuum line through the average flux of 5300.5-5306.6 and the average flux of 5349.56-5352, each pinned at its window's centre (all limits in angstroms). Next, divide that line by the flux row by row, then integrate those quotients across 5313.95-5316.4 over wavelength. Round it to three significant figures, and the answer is 1.97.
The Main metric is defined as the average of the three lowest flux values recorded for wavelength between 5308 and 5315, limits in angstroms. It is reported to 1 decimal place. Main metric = 6.2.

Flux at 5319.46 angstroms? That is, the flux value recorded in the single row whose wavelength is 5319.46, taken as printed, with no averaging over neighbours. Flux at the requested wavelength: 3.278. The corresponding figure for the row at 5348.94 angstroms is 4.957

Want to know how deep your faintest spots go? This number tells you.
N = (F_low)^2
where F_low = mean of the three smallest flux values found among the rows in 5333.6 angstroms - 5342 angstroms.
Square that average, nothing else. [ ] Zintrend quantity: 32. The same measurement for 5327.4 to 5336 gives 38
